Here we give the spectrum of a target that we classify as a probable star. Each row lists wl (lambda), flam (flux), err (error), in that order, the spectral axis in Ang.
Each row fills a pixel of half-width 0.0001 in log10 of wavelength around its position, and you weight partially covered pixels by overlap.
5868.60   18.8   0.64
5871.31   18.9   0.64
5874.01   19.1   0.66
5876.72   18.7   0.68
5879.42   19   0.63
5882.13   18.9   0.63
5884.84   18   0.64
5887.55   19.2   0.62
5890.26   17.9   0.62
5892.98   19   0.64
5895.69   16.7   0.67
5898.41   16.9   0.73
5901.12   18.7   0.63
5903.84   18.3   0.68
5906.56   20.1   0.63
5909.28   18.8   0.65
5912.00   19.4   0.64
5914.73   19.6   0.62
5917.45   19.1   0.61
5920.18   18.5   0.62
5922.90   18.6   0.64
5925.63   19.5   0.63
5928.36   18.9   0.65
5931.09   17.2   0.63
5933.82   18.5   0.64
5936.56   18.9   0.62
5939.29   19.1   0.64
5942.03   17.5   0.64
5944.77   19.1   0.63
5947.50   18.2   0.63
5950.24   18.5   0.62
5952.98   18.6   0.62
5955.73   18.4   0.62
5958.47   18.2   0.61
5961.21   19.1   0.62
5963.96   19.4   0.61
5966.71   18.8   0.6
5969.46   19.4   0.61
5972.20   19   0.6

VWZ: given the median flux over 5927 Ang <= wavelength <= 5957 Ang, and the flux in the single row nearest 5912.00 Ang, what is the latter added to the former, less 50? -12.1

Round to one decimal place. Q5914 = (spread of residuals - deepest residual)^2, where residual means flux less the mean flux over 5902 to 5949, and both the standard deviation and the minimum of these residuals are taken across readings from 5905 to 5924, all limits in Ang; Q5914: 0.7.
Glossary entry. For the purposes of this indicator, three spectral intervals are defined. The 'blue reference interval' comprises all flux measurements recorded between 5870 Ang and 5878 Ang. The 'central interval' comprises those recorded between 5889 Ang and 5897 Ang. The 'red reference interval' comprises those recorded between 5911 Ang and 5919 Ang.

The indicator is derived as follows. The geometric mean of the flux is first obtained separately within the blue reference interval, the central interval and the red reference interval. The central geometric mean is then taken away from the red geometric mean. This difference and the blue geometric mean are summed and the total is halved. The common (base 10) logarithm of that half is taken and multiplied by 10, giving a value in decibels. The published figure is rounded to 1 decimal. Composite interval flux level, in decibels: 10.1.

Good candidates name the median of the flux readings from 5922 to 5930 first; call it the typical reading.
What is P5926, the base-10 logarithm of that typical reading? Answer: 1.276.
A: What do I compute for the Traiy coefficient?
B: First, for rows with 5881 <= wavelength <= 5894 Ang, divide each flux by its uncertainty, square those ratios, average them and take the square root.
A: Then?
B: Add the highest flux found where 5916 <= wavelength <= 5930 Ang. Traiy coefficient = 49.0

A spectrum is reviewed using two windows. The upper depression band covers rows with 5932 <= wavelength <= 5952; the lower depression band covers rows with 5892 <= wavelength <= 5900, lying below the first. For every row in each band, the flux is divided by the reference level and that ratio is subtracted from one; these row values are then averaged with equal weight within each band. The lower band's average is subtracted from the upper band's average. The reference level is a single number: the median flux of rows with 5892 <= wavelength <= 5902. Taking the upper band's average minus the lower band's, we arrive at -0.057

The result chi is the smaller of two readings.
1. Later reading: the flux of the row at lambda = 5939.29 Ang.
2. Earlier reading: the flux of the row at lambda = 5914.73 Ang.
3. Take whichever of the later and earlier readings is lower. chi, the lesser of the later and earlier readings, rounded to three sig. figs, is 19.1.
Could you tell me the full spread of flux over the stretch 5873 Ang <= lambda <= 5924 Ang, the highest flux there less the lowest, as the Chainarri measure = 3.40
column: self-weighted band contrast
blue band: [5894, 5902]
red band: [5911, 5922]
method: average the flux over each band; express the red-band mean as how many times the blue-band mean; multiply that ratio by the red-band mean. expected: 21.0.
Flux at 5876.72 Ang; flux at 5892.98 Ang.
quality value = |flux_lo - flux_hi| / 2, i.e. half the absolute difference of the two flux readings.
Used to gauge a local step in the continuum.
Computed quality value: 0.15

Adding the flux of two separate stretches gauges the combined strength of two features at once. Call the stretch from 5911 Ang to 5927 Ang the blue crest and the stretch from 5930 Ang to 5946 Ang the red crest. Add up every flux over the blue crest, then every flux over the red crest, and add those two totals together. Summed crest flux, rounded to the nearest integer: 225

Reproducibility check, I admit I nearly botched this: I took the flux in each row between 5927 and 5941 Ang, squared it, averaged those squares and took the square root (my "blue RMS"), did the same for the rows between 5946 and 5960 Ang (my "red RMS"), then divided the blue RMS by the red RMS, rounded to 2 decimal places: 1.01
